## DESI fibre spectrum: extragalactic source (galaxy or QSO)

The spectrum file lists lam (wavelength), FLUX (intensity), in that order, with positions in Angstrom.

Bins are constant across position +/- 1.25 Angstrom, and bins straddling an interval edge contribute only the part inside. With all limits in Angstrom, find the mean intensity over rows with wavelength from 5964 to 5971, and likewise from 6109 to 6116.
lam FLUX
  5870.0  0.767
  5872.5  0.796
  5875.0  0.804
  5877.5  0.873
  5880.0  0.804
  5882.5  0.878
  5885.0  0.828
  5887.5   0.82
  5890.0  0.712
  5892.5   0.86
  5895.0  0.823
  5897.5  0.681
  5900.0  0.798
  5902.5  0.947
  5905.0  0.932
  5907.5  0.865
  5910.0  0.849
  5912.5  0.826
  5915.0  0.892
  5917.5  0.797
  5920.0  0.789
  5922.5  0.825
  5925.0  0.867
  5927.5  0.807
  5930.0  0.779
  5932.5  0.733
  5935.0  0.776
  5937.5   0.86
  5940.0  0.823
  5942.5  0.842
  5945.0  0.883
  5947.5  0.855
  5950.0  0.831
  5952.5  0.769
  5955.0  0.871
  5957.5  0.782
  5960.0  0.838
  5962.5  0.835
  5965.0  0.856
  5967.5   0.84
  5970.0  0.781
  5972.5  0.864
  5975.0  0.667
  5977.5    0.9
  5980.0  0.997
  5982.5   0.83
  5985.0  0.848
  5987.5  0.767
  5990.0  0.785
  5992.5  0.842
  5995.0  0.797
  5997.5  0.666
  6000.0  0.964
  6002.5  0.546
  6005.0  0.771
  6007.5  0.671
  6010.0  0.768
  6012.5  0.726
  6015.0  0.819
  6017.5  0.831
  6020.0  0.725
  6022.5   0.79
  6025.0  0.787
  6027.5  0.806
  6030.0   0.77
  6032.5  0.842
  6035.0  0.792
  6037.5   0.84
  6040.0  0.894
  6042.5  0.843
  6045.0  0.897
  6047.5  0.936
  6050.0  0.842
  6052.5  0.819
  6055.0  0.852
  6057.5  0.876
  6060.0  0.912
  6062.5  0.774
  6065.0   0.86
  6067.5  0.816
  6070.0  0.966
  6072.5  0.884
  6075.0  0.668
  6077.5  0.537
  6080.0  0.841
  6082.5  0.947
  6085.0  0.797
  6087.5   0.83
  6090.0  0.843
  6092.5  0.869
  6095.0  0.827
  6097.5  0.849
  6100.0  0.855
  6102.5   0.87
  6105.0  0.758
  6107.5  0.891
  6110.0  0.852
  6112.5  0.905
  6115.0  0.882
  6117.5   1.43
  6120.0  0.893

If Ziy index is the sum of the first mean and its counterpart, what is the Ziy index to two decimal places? 1.71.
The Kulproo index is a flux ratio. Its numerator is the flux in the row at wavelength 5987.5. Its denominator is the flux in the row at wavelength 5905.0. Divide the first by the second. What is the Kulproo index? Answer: 0.82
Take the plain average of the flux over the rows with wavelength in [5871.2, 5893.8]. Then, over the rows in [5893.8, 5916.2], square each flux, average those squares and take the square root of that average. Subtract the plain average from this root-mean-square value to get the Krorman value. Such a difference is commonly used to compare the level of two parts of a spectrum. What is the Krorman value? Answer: 0.03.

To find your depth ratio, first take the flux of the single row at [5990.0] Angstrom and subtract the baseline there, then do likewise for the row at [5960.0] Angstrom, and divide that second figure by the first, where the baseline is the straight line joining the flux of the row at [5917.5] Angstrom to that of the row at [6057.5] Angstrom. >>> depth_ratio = -0.32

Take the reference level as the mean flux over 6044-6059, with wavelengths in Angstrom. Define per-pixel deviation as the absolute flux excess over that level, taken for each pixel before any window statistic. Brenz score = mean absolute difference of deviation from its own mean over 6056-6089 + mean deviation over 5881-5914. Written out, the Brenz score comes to 0.12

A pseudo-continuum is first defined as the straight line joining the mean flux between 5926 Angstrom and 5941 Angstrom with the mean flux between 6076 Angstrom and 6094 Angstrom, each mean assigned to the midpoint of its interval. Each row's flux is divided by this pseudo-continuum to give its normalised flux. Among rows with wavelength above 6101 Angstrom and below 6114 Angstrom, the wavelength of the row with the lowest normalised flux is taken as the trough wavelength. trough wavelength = 6105.0 Angstrom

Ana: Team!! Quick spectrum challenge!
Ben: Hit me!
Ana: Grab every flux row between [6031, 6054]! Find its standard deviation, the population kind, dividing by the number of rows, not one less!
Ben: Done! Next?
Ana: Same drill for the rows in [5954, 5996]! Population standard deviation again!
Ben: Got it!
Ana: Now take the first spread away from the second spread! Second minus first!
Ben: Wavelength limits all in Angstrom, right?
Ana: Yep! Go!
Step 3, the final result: 0.02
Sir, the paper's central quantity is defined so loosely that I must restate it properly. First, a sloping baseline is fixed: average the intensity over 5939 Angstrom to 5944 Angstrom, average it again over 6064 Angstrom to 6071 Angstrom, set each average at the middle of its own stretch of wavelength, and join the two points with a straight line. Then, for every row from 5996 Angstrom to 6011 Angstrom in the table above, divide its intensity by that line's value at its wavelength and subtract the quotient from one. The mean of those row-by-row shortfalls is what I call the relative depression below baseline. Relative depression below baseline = 0.15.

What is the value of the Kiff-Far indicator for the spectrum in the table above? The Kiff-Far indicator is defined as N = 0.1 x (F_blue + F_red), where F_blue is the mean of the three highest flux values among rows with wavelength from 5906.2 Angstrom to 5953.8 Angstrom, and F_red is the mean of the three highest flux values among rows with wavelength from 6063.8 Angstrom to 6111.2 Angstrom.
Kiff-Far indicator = 0.1815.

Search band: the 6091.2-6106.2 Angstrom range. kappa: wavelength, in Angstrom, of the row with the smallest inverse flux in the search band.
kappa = 6102.5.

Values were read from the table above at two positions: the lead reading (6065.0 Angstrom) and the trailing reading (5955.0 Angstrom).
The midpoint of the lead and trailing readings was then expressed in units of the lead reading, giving 1.01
